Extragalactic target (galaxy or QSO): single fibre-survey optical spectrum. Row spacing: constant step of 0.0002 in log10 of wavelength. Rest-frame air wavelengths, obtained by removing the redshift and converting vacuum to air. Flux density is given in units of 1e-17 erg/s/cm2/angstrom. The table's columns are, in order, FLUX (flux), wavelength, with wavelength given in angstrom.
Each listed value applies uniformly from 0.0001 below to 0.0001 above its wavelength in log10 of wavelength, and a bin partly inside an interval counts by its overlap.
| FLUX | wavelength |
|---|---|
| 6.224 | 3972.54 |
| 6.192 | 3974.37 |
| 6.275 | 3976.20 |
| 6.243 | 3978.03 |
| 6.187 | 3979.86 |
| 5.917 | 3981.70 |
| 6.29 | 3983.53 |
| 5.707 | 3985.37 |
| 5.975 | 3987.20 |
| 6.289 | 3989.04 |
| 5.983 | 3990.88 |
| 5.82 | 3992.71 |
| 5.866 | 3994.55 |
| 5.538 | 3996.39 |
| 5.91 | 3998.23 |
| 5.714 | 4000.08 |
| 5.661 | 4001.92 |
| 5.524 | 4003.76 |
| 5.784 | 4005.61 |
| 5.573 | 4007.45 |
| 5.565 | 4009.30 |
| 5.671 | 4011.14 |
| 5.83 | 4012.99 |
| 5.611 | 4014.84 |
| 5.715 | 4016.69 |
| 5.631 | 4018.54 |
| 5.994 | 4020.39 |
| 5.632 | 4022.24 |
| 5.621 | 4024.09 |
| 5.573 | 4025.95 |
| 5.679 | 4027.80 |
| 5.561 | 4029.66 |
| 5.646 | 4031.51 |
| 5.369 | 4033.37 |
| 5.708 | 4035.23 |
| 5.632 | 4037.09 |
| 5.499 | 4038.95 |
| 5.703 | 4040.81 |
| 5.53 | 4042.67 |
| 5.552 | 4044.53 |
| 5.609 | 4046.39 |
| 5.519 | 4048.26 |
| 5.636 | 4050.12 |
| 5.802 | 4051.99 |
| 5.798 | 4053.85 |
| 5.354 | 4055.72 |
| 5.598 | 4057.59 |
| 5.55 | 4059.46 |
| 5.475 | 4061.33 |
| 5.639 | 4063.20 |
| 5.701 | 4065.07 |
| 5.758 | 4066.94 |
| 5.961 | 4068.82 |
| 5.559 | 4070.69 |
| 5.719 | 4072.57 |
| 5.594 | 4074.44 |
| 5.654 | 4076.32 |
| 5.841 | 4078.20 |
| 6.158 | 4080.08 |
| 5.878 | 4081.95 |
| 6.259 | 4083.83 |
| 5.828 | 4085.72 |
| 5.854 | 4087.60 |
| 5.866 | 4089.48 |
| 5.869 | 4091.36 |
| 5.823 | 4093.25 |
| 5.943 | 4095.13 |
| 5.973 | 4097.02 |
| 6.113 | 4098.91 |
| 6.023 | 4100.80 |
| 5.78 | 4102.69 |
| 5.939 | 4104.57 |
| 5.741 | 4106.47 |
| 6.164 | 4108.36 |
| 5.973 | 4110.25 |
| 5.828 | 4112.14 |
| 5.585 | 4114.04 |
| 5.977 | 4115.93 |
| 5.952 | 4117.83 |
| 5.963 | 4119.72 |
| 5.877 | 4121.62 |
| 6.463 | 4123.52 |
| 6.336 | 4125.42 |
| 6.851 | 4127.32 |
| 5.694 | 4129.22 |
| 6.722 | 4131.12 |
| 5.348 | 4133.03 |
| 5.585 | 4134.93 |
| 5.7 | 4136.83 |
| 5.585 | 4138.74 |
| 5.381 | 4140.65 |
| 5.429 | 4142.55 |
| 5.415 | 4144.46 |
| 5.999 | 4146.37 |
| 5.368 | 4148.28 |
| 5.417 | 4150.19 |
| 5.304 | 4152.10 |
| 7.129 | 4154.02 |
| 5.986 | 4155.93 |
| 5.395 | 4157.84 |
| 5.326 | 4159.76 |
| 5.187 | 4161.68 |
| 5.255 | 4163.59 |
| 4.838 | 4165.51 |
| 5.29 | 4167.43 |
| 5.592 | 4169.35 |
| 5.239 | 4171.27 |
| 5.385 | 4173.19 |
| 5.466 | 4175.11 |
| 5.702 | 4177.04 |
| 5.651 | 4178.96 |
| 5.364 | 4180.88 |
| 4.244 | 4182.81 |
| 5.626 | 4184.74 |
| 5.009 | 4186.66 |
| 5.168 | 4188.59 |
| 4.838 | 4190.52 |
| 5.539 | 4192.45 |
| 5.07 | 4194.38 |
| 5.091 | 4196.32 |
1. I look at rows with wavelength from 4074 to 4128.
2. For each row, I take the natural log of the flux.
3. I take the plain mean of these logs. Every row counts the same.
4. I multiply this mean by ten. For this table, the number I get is 17.86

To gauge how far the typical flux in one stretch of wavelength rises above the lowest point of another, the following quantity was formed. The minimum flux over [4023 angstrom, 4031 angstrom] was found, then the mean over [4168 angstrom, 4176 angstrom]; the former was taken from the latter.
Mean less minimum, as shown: -0.14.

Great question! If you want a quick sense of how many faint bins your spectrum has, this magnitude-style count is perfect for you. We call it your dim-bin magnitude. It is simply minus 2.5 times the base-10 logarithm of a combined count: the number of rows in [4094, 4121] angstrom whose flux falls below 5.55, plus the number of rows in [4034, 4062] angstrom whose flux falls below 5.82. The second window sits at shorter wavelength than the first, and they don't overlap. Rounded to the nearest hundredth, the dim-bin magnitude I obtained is -2.94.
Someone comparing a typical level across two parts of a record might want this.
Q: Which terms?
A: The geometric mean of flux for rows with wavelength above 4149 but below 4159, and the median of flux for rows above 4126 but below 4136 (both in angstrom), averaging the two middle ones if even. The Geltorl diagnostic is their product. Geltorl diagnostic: 33.1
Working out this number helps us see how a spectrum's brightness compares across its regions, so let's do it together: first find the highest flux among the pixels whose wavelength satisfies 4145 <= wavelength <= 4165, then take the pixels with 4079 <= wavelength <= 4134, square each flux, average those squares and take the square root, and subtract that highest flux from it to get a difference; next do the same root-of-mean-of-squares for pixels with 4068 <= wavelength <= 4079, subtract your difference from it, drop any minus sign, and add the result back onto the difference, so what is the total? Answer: 5.72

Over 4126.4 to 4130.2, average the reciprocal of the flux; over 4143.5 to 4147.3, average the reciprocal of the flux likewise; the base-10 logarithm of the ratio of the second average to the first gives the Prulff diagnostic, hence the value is 0.04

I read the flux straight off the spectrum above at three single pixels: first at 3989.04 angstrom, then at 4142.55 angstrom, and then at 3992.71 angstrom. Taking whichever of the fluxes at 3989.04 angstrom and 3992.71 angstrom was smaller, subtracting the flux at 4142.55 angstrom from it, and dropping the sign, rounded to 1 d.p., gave 0.4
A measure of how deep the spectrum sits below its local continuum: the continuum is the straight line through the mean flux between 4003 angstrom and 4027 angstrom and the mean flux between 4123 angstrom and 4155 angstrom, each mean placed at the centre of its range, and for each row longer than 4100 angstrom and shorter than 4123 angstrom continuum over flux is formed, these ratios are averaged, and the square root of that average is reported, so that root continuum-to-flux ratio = 0.99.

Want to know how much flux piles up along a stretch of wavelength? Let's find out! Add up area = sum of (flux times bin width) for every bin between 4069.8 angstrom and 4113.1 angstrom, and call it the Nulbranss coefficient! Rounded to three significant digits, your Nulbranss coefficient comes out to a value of 255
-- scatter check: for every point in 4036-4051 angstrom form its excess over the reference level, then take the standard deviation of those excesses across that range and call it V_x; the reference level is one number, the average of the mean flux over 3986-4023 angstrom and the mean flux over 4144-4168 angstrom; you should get 0.07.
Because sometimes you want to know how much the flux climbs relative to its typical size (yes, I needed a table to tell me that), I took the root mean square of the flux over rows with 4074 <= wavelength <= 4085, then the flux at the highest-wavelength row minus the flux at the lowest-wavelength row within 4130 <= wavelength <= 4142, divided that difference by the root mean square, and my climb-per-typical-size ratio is -0.23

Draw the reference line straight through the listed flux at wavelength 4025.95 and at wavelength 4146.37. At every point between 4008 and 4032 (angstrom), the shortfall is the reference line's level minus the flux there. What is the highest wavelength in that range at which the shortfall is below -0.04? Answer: 4031.51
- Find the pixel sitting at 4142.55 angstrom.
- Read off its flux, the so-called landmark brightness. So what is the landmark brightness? 5.429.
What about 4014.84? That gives 5.611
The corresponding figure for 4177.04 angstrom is 5.702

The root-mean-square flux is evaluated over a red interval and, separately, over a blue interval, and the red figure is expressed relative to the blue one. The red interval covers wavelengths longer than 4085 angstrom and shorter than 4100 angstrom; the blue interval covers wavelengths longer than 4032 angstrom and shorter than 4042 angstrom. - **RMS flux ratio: 1.06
